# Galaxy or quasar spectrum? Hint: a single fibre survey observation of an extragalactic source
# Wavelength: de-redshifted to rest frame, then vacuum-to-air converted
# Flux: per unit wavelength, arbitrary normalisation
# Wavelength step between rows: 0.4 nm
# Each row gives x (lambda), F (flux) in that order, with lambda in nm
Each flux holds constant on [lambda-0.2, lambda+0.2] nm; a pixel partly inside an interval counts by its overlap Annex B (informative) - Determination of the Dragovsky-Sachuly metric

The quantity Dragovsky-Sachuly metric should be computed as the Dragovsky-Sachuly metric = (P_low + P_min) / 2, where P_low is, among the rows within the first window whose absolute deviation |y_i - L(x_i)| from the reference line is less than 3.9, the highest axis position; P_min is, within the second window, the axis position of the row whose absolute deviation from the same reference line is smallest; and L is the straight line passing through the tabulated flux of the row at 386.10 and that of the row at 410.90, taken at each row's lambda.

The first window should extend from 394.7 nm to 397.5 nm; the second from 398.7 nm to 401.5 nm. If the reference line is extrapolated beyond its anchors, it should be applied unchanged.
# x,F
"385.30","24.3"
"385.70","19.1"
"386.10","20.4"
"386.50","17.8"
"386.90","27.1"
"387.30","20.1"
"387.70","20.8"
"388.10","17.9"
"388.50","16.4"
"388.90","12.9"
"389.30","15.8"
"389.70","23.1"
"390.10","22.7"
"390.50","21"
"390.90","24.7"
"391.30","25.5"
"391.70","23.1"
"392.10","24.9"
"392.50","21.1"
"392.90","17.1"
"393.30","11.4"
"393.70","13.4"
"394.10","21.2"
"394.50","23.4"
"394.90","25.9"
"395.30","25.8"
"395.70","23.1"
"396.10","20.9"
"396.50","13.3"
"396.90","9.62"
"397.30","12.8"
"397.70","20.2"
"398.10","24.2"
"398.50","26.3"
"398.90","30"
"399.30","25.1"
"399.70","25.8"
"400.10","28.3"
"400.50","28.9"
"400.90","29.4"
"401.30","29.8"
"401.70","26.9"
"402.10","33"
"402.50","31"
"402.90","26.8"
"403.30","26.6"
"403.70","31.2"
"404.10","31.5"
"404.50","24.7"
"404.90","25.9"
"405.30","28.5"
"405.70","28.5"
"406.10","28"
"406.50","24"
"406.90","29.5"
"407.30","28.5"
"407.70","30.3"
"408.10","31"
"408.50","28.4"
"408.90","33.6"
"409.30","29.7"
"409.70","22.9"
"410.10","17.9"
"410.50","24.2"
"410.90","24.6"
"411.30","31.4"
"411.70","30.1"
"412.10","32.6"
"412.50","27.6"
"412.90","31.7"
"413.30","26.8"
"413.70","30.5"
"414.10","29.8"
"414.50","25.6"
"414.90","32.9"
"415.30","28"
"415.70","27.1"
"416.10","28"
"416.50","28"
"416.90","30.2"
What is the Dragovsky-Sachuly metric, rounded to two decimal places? 397.70 nm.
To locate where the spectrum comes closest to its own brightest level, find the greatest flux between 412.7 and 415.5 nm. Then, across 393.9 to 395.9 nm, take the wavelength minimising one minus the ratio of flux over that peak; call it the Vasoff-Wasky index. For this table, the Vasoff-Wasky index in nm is 394.90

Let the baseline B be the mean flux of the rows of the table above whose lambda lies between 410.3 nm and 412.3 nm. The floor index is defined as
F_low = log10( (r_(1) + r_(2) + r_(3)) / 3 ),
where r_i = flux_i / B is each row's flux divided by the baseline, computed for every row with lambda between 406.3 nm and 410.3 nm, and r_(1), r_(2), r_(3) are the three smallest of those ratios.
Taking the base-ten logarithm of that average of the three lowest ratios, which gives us -0.12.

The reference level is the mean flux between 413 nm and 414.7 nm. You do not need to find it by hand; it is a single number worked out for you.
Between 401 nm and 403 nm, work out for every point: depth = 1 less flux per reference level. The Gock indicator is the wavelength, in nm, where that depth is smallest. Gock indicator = 402.10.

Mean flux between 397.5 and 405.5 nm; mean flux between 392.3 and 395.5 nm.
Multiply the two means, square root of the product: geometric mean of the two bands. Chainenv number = 23.5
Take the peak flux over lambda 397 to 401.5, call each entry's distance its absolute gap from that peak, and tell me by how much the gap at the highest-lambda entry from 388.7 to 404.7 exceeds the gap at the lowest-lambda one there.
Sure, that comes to -12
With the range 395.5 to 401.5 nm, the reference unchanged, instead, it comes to -7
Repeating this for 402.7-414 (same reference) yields -3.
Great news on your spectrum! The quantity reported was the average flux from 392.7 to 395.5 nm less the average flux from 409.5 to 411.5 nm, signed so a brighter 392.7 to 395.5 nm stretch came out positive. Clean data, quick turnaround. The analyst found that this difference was -4.5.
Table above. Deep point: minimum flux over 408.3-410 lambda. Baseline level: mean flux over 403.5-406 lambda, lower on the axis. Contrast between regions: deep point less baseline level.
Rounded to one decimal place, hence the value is -5.5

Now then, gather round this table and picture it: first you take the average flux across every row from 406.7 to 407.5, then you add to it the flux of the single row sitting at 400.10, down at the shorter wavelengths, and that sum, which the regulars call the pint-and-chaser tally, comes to 57.3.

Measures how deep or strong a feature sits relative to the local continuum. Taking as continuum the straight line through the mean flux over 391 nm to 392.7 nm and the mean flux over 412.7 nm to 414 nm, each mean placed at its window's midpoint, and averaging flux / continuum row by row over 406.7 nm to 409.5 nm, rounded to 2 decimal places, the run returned 1.07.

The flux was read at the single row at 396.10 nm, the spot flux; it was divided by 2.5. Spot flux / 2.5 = 8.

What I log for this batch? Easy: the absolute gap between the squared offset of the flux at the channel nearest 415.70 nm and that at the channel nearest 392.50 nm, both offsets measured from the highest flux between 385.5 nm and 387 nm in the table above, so 36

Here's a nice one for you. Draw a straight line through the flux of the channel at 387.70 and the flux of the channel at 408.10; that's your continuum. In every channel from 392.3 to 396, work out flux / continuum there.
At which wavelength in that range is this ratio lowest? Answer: 393.30 nm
